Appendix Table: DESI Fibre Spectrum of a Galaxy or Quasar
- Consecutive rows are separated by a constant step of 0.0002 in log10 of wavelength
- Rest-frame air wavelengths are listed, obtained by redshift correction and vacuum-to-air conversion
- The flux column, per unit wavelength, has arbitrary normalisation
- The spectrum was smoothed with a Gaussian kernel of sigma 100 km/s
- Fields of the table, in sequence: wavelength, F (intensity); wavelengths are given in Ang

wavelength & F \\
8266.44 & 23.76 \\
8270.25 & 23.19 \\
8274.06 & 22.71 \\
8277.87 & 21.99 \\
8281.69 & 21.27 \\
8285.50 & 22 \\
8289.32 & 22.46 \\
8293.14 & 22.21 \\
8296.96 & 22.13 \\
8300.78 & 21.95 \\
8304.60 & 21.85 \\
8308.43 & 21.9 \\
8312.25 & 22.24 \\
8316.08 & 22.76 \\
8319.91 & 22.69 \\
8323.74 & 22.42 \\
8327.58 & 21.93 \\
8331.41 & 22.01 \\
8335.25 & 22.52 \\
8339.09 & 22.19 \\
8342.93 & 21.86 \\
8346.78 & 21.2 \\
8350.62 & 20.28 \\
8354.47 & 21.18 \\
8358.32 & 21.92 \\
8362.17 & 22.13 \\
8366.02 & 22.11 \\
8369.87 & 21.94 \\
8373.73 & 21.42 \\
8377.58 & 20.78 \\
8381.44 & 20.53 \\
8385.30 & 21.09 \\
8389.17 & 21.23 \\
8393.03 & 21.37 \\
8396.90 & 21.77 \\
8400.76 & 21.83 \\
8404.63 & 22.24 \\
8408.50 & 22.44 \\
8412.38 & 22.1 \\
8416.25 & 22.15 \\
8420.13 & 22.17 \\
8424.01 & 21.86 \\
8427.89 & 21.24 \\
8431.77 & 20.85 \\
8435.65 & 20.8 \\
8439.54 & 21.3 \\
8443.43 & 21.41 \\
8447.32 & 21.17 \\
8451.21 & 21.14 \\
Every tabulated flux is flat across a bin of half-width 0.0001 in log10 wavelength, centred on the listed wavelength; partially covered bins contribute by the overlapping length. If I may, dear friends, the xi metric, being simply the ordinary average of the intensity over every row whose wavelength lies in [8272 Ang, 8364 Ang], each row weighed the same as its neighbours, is 22.0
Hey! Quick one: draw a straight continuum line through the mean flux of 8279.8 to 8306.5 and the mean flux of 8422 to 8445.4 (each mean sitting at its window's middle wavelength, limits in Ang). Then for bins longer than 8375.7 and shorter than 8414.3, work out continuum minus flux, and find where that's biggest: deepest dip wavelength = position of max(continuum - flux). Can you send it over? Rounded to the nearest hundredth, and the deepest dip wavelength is 8381.44 Ang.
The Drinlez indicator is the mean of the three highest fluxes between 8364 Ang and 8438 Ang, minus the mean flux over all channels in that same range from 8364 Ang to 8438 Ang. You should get 0.71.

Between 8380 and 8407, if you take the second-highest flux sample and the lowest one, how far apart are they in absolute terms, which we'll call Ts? 1.3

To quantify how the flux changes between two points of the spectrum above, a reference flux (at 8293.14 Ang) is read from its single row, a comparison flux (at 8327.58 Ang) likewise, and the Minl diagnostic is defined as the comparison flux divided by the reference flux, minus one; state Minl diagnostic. -0.013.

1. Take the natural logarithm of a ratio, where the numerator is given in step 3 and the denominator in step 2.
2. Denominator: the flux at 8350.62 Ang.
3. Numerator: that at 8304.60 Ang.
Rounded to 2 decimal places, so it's 0.07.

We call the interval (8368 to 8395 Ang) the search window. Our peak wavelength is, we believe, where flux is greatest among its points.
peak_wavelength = 8369.87 Ang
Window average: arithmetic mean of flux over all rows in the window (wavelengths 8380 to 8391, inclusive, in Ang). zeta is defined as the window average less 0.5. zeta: 20.5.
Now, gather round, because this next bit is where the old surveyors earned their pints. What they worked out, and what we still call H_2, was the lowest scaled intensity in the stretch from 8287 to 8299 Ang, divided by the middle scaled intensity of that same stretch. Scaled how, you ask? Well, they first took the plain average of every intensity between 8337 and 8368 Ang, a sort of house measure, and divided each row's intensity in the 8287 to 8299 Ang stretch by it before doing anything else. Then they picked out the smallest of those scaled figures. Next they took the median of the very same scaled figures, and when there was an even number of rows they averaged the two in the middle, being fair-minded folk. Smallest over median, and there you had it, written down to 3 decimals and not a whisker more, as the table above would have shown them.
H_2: 0.996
